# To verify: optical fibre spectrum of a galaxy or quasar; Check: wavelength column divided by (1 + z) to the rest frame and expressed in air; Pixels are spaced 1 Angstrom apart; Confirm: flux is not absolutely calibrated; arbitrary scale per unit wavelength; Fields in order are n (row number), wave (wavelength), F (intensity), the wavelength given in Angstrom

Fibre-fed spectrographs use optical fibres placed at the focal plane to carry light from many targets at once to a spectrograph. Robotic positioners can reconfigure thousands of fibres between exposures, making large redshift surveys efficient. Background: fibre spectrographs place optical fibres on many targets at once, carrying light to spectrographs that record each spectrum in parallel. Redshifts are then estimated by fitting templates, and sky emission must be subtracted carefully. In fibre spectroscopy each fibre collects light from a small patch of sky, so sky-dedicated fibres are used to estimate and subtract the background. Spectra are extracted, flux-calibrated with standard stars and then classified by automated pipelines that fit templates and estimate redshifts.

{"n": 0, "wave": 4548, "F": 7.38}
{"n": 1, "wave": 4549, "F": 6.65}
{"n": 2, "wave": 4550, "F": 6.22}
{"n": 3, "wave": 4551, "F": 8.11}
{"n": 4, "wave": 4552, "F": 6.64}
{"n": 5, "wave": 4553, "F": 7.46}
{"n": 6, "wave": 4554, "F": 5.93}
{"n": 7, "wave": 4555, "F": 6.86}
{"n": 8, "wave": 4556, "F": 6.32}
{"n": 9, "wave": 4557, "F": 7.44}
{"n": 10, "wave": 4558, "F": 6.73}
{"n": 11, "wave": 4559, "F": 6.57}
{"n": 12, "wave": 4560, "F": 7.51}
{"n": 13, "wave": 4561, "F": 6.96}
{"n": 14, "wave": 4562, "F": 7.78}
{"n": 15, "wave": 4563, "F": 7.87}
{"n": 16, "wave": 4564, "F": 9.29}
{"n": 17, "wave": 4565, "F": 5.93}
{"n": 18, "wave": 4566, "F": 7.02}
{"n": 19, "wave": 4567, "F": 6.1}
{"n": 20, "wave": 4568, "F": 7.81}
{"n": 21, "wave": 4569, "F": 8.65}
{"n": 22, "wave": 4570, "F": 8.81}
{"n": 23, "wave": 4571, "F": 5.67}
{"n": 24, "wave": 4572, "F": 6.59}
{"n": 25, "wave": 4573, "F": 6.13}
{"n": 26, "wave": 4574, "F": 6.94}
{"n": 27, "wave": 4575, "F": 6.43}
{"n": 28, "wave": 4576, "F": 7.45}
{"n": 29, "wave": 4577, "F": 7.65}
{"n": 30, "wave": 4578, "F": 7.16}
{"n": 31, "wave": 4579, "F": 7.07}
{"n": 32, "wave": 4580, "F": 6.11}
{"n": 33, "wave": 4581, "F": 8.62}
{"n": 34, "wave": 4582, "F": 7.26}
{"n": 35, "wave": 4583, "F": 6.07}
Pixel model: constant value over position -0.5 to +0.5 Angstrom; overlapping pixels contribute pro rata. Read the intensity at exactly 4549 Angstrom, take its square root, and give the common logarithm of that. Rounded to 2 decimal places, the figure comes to 0.41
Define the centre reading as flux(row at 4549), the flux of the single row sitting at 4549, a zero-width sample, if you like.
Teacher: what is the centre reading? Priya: 6.65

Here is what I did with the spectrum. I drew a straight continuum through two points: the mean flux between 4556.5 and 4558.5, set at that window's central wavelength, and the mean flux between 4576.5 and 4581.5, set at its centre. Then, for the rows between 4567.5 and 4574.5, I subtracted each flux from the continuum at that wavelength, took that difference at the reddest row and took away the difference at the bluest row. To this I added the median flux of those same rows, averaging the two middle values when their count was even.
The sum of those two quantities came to 7.9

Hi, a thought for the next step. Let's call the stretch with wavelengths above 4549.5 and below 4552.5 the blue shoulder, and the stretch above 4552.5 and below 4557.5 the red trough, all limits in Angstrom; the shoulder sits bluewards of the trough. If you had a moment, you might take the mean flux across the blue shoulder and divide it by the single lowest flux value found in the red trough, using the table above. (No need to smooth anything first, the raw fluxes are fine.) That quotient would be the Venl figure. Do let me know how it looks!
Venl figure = 1.18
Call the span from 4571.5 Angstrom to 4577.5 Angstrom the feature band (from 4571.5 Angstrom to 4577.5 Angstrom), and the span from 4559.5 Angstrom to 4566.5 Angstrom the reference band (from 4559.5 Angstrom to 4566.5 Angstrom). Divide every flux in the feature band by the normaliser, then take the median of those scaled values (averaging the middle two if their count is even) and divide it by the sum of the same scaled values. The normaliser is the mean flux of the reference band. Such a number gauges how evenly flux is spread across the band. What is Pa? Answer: 0.164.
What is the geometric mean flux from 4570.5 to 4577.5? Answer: 6.66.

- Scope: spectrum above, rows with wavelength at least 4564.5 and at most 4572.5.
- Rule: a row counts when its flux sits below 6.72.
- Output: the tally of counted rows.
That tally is 4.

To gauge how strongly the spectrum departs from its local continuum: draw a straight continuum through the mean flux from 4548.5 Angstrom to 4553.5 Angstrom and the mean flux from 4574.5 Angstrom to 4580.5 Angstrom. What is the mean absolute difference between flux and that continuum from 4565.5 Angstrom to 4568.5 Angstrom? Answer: 0.58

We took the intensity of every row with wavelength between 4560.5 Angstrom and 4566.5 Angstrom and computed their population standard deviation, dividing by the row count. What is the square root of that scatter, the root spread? 1.0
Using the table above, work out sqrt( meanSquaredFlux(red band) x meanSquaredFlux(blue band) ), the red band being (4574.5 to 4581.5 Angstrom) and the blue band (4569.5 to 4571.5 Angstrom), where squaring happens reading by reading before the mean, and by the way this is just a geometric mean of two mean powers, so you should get 53.7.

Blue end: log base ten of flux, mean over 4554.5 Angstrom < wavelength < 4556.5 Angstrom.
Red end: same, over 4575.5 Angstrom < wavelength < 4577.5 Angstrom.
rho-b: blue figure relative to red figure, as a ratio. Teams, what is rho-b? 0.93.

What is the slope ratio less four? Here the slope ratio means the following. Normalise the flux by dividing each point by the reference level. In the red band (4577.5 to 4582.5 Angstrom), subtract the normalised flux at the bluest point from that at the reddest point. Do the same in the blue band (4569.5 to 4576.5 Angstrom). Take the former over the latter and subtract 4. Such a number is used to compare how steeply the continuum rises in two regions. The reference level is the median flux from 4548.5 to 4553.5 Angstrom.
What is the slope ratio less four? -4.1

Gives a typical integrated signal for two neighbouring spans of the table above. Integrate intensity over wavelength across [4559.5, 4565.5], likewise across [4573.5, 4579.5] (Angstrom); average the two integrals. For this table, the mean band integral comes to 44.0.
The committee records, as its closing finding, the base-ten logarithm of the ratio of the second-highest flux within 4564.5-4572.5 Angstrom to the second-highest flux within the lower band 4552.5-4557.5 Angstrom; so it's 0.065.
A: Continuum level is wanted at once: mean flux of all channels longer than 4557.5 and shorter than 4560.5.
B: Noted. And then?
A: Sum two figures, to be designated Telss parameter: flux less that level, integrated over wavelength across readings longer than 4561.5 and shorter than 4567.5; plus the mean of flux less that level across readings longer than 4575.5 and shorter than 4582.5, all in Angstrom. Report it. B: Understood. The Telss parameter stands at 2.8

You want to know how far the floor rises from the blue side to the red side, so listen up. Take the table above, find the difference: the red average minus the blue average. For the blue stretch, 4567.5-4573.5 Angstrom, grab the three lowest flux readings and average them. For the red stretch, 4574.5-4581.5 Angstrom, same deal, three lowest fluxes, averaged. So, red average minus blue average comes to 0.41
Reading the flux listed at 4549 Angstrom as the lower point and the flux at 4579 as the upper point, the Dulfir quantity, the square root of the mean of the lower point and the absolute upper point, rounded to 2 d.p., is 2.62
